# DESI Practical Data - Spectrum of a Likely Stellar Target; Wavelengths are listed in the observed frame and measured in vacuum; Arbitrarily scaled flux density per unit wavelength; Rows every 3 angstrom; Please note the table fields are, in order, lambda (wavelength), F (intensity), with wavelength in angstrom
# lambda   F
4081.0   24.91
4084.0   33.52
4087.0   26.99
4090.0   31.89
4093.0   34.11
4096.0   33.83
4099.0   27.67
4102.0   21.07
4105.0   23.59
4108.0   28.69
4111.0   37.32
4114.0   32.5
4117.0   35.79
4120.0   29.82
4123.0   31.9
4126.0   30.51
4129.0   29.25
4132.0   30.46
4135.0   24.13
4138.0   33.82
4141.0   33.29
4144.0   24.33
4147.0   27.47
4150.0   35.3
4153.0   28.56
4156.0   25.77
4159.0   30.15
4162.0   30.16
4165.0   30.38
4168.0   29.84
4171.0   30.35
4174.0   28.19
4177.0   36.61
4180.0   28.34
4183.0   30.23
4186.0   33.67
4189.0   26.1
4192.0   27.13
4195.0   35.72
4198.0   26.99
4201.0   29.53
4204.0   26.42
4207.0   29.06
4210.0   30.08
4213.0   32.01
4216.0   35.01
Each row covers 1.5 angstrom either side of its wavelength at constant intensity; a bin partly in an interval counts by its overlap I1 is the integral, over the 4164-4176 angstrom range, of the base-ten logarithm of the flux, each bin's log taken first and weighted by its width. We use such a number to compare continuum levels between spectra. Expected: 17.7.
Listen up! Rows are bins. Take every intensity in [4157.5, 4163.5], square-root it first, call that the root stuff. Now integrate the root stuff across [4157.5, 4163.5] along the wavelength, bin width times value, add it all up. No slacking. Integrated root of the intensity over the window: 32.9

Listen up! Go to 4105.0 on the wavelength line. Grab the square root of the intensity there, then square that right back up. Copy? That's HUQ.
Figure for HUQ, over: 24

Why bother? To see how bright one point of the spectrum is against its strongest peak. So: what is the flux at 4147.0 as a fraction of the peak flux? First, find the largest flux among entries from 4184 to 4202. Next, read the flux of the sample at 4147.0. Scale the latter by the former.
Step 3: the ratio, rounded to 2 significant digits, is 0.77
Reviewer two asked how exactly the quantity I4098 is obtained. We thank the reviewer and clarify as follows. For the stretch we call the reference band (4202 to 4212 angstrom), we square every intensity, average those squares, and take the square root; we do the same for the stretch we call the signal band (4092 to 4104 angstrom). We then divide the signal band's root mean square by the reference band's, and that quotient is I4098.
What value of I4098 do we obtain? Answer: 1.04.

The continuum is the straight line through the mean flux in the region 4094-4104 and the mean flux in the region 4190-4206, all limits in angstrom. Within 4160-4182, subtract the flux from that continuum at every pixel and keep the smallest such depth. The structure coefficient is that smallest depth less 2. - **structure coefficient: -9.8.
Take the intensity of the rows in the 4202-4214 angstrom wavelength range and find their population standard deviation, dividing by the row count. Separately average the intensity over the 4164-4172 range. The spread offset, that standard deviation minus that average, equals -28.2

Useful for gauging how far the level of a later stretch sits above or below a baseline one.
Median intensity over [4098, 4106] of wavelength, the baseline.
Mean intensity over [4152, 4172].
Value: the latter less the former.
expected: 5.7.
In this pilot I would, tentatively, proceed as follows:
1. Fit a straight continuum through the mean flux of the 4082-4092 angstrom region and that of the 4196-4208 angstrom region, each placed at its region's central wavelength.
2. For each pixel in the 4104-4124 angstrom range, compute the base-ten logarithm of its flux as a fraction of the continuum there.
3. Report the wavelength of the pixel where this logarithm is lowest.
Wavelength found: 4105.0 angstrom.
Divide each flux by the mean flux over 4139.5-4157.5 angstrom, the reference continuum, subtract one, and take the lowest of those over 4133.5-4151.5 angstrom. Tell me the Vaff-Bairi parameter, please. -0.171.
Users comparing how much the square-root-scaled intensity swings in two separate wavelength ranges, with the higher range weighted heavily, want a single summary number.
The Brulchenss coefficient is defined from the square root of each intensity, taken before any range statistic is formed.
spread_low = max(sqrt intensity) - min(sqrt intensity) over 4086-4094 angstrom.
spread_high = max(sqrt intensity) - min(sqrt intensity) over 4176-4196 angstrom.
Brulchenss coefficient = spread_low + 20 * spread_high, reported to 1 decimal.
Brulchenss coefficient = 19.5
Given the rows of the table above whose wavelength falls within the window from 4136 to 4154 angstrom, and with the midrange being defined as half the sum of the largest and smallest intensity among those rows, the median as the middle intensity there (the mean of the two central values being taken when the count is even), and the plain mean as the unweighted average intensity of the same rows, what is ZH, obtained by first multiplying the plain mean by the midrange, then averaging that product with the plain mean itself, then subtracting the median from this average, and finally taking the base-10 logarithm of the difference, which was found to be 2.64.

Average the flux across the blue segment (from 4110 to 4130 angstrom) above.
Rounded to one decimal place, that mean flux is 32.4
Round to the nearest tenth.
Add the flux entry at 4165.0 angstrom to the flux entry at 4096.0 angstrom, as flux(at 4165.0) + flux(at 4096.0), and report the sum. 64.2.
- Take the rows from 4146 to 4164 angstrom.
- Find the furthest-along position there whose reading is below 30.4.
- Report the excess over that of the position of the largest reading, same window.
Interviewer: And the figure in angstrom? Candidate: -12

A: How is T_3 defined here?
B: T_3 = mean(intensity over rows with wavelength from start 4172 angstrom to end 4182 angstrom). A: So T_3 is 31.0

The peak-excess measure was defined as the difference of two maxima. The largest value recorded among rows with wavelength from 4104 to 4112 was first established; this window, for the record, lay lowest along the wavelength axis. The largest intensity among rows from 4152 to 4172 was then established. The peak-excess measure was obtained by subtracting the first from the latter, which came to -7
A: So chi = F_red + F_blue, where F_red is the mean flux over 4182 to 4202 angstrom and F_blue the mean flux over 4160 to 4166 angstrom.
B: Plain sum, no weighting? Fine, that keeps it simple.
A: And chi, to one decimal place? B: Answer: 60.2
